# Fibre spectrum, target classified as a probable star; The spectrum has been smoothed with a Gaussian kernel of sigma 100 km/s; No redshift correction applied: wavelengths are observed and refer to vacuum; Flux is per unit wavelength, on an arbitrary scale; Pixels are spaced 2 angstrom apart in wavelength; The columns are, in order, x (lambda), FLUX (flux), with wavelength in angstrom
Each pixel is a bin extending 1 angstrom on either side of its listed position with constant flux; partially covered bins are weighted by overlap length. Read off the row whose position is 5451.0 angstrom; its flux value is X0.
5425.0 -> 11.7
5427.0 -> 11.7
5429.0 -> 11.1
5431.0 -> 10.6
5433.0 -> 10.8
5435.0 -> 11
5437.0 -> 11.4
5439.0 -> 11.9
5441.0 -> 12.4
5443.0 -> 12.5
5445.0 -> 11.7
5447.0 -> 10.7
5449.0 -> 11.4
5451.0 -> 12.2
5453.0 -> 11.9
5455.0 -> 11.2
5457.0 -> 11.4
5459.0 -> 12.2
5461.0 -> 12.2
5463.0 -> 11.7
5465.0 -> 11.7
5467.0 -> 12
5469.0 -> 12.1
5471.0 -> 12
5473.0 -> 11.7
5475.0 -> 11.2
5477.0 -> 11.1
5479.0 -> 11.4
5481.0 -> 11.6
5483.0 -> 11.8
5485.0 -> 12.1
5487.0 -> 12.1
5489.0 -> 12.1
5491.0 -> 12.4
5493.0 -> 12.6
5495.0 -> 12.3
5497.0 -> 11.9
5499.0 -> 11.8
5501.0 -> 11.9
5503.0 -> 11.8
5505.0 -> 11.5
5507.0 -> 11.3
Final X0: 12.2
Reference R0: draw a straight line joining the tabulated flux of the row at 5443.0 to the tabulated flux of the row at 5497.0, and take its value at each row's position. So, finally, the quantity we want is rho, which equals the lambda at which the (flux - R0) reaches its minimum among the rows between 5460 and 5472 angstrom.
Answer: 5463.0 angstrom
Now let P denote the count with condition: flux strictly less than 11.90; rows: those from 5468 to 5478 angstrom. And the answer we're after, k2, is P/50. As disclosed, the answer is 0.06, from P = 3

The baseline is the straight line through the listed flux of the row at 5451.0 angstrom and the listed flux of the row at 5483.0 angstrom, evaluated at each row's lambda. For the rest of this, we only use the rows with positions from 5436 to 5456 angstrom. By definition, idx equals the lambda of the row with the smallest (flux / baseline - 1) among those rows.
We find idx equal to 5447.0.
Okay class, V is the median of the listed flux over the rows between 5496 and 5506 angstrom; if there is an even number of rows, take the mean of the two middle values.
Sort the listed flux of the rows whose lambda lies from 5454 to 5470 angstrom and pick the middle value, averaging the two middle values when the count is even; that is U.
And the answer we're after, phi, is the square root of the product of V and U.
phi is 11.8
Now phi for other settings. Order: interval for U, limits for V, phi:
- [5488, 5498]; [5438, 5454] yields 12.1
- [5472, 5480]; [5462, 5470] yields 11.6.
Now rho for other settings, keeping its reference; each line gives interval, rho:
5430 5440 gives 5431.0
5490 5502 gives 5499.0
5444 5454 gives 5447.0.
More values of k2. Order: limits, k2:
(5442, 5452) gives 0.06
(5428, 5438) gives 0.10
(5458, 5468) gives 0.04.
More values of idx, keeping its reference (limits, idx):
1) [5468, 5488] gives 5477.0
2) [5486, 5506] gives 5505.0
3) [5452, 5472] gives 5455.0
